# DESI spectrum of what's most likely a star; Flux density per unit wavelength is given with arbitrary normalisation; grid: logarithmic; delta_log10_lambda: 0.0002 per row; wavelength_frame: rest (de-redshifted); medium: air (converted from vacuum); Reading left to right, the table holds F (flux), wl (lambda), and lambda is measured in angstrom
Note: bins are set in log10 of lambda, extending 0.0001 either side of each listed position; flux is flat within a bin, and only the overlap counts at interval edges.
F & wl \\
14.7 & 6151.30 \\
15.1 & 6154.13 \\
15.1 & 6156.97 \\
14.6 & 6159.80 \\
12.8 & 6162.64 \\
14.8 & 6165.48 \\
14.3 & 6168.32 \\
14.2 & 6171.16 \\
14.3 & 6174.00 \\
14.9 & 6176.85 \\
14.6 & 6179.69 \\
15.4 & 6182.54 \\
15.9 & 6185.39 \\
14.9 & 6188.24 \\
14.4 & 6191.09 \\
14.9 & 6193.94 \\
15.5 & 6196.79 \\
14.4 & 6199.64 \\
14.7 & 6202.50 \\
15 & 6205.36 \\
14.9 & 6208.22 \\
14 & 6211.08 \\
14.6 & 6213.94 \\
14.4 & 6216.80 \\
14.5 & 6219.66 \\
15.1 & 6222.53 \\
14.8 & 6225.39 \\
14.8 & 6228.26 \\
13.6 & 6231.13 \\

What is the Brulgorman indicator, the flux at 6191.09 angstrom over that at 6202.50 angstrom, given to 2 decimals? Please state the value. 0.98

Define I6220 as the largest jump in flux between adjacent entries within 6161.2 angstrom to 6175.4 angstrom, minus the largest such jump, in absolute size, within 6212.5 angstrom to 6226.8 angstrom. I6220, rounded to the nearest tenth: 1.4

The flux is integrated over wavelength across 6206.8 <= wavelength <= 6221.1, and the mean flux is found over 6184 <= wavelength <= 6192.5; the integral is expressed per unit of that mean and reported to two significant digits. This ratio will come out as 14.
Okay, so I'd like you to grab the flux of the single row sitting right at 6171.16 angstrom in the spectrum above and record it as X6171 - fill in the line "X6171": 14.2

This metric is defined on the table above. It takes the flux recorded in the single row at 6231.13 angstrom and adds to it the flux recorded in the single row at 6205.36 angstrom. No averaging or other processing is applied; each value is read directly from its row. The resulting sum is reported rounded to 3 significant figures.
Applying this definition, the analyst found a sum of 28.6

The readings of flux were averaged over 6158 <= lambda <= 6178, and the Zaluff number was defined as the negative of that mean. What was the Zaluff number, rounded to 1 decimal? -14.3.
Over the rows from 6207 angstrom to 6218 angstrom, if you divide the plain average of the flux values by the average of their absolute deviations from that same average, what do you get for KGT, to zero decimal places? 53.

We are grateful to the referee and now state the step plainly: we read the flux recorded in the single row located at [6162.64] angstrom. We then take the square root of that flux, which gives 3.58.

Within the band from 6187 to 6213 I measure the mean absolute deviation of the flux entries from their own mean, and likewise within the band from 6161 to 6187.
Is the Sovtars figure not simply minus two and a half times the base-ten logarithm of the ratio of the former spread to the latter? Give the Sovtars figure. 0.66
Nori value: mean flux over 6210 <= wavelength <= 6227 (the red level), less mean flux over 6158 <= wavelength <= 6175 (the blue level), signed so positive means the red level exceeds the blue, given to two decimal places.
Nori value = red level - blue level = 0.40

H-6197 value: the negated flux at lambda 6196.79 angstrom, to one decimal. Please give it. -15.5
